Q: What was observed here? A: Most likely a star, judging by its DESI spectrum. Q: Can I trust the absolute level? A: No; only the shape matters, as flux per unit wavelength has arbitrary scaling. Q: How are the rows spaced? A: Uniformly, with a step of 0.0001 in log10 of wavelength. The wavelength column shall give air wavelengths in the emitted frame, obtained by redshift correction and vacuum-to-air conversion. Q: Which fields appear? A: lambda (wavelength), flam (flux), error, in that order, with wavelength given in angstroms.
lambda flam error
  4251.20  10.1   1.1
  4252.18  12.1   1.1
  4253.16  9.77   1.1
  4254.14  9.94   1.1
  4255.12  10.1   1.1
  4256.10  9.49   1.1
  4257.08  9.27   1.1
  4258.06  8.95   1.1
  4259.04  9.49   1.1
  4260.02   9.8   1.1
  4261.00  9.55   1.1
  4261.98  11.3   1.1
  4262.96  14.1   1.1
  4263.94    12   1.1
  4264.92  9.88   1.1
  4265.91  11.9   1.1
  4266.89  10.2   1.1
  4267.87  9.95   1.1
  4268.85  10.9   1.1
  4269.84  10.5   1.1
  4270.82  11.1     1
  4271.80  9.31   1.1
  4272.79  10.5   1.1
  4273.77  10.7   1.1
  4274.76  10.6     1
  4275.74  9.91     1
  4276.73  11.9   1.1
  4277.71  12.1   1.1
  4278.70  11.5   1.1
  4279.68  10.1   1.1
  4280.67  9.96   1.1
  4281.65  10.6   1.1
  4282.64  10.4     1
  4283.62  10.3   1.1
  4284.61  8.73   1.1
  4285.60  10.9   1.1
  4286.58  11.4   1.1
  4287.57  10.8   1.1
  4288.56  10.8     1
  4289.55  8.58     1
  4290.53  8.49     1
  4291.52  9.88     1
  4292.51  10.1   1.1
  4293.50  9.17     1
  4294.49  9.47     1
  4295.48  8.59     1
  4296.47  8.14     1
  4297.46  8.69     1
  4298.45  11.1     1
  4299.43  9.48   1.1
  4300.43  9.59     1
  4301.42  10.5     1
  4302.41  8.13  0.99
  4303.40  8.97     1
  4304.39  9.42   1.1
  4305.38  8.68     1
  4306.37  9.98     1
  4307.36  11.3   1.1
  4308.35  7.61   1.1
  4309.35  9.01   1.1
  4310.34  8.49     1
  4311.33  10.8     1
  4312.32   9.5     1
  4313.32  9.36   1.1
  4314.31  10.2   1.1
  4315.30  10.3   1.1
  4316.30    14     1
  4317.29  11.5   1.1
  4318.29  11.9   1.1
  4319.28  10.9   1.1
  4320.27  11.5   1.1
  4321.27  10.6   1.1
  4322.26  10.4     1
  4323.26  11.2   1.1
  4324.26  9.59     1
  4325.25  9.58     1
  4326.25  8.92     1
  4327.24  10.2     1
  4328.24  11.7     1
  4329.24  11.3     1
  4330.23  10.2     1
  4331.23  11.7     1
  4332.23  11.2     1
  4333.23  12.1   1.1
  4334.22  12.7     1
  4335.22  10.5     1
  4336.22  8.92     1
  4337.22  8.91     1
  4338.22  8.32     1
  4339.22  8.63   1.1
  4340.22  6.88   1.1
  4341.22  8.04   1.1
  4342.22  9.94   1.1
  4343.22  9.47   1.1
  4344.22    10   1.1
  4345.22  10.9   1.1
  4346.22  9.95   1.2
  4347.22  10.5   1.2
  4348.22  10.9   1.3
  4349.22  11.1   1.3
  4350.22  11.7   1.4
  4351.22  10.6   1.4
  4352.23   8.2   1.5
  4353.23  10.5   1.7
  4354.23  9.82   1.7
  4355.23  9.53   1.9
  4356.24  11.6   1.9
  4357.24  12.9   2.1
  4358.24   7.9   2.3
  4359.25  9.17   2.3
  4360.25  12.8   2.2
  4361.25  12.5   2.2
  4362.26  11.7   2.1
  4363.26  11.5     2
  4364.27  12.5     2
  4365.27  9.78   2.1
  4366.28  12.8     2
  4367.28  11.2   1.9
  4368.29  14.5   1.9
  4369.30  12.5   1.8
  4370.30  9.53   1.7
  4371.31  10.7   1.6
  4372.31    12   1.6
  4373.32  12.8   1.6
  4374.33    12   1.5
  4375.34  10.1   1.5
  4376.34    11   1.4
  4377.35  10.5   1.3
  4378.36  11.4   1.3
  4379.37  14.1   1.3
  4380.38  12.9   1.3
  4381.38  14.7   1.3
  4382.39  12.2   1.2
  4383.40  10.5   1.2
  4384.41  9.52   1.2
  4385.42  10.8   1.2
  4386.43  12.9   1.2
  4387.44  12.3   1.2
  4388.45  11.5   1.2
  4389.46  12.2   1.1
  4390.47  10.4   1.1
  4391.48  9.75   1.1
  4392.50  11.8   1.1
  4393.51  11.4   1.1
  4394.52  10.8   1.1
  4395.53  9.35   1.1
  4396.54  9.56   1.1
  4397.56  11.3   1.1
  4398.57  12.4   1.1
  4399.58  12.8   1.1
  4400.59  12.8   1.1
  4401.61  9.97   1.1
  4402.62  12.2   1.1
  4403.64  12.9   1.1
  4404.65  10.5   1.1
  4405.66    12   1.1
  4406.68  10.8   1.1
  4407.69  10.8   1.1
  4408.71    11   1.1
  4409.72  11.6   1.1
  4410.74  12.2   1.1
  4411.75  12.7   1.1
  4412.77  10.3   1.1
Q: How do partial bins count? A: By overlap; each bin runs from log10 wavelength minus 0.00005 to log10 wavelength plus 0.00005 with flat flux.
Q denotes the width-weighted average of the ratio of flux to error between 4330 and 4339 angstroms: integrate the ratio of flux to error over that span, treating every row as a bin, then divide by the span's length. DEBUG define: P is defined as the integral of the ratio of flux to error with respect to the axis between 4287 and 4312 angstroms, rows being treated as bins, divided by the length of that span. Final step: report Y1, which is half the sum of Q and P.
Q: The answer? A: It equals 9.75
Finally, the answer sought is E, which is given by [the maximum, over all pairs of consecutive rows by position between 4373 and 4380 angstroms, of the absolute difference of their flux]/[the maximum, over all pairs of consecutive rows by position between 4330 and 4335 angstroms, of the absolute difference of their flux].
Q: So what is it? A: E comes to 1.8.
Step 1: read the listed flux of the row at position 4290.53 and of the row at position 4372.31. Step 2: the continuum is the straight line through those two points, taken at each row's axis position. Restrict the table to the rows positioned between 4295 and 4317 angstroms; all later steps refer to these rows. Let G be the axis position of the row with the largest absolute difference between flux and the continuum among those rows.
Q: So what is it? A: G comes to 4316.30 angstroms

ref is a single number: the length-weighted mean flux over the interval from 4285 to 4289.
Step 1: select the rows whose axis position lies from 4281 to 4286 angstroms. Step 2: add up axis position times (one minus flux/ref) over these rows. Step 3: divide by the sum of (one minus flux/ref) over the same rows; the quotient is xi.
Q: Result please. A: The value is 4283.9 angstroms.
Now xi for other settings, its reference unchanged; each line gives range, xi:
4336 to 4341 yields 4338.6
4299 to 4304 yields 4301.7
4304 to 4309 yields 4306.5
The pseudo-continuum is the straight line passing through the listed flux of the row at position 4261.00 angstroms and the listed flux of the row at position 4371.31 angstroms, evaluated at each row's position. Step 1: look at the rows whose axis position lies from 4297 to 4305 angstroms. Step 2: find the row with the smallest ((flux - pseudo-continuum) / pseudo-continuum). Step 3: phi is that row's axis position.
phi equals 4302.41 angstroms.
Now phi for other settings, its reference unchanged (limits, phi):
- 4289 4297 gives 4296.47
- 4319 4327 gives 4326.25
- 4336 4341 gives 4340.22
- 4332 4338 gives 4337.22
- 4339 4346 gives 4340.22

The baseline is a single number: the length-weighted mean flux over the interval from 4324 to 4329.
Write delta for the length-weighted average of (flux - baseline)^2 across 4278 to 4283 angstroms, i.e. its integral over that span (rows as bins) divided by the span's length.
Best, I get 0.6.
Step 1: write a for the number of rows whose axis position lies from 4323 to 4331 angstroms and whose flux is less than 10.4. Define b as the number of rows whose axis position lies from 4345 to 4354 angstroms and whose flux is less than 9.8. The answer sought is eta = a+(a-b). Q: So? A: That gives 9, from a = 5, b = 1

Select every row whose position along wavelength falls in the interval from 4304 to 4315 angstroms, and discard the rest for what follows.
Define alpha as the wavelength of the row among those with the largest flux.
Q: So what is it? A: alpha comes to 4307.36 angstroms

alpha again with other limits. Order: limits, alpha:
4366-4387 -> 4381.38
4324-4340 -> 4334.22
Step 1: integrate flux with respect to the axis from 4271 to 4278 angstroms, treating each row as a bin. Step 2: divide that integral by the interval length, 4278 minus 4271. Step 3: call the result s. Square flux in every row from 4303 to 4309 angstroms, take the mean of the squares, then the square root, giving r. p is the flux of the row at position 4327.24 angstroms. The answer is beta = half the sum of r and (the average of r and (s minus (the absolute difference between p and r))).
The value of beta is 9.5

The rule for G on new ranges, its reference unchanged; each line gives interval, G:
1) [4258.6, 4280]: 4262.96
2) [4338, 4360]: 4340.22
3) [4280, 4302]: 4286.58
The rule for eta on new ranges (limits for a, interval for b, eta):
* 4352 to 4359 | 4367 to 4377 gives 7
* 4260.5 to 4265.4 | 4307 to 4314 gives -1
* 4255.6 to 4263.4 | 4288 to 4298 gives 5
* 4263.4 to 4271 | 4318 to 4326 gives 4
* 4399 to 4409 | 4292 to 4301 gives -5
